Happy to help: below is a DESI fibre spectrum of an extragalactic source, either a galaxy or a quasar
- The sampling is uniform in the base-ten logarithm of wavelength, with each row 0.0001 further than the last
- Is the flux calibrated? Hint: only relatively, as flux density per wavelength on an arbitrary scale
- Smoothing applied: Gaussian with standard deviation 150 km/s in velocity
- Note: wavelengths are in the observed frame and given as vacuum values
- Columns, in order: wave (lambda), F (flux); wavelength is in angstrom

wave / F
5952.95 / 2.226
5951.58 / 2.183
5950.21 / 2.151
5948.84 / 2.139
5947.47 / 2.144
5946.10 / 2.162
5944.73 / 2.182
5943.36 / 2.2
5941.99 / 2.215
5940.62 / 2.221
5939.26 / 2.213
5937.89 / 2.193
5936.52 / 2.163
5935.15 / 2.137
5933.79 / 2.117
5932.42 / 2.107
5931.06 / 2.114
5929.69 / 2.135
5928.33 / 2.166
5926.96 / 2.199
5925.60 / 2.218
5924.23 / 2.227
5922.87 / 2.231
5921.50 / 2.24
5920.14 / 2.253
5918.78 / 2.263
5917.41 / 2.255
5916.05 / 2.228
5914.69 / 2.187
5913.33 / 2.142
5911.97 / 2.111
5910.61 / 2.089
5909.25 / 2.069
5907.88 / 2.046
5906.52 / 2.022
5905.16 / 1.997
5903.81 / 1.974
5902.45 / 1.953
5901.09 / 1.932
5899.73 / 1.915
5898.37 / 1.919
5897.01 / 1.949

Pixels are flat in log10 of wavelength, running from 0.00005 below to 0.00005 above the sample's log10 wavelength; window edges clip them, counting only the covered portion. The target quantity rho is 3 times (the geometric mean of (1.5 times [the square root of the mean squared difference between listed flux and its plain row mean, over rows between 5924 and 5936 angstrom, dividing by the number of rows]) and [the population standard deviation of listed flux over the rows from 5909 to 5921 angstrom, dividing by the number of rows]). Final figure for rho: 0.207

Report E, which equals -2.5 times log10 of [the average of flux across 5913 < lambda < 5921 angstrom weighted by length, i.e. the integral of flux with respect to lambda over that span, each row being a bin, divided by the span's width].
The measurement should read -0.87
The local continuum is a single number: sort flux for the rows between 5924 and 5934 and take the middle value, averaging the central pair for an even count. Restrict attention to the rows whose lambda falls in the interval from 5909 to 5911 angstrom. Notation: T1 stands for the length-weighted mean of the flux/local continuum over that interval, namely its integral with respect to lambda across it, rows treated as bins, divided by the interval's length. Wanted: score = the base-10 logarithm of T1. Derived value -0.014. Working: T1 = 0.97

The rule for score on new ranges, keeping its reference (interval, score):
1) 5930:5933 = -0.007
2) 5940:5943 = 0.013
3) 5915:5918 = 0.017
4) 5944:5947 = 0.004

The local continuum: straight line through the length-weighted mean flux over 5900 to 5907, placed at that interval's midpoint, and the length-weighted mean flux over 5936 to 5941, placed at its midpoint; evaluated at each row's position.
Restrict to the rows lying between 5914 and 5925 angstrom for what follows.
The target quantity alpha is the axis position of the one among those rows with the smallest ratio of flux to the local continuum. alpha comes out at 5924.23 angstrom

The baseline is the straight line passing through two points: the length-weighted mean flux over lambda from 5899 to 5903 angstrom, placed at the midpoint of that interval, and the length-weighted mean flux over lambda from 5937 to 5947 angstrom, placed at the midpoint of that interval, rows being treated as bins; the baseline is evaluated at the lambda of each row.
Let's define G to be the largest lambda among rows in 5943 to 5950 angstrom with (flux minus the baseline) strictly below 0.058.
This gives 5948.84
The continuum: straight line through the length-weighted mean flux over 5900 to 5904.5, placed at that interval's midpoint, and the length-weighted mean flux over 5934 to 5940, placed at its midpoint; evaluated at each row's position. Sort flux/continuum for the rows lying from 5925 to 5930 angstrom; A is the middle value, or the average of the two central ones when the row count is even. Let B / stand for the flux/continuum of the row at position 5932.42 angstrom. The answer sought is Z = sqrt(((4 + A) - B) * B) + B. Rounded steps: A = 1.03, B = 0.982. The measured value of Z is 2.98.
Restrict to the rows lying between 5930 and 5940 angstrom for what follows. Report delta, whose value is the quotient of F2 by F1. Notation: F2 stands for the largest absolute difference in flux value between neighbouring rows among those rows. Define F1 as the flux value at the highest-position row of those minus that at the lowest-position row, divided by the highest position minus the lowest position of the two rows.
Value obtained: 2.5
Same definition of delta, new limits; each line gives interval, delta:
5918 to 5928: -2.4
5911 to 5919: 2.0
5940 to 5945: -1.9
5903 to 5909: 1.4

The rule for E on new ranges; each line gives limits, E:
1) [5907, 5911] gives -0.78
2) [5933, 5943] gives -0.85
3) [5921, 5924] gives -0.87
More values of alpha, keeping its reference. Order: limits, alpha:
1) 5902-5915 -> 5902.45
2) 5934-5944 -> 5935.15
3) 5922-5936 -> 5932.42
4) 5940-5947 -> 5946.10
